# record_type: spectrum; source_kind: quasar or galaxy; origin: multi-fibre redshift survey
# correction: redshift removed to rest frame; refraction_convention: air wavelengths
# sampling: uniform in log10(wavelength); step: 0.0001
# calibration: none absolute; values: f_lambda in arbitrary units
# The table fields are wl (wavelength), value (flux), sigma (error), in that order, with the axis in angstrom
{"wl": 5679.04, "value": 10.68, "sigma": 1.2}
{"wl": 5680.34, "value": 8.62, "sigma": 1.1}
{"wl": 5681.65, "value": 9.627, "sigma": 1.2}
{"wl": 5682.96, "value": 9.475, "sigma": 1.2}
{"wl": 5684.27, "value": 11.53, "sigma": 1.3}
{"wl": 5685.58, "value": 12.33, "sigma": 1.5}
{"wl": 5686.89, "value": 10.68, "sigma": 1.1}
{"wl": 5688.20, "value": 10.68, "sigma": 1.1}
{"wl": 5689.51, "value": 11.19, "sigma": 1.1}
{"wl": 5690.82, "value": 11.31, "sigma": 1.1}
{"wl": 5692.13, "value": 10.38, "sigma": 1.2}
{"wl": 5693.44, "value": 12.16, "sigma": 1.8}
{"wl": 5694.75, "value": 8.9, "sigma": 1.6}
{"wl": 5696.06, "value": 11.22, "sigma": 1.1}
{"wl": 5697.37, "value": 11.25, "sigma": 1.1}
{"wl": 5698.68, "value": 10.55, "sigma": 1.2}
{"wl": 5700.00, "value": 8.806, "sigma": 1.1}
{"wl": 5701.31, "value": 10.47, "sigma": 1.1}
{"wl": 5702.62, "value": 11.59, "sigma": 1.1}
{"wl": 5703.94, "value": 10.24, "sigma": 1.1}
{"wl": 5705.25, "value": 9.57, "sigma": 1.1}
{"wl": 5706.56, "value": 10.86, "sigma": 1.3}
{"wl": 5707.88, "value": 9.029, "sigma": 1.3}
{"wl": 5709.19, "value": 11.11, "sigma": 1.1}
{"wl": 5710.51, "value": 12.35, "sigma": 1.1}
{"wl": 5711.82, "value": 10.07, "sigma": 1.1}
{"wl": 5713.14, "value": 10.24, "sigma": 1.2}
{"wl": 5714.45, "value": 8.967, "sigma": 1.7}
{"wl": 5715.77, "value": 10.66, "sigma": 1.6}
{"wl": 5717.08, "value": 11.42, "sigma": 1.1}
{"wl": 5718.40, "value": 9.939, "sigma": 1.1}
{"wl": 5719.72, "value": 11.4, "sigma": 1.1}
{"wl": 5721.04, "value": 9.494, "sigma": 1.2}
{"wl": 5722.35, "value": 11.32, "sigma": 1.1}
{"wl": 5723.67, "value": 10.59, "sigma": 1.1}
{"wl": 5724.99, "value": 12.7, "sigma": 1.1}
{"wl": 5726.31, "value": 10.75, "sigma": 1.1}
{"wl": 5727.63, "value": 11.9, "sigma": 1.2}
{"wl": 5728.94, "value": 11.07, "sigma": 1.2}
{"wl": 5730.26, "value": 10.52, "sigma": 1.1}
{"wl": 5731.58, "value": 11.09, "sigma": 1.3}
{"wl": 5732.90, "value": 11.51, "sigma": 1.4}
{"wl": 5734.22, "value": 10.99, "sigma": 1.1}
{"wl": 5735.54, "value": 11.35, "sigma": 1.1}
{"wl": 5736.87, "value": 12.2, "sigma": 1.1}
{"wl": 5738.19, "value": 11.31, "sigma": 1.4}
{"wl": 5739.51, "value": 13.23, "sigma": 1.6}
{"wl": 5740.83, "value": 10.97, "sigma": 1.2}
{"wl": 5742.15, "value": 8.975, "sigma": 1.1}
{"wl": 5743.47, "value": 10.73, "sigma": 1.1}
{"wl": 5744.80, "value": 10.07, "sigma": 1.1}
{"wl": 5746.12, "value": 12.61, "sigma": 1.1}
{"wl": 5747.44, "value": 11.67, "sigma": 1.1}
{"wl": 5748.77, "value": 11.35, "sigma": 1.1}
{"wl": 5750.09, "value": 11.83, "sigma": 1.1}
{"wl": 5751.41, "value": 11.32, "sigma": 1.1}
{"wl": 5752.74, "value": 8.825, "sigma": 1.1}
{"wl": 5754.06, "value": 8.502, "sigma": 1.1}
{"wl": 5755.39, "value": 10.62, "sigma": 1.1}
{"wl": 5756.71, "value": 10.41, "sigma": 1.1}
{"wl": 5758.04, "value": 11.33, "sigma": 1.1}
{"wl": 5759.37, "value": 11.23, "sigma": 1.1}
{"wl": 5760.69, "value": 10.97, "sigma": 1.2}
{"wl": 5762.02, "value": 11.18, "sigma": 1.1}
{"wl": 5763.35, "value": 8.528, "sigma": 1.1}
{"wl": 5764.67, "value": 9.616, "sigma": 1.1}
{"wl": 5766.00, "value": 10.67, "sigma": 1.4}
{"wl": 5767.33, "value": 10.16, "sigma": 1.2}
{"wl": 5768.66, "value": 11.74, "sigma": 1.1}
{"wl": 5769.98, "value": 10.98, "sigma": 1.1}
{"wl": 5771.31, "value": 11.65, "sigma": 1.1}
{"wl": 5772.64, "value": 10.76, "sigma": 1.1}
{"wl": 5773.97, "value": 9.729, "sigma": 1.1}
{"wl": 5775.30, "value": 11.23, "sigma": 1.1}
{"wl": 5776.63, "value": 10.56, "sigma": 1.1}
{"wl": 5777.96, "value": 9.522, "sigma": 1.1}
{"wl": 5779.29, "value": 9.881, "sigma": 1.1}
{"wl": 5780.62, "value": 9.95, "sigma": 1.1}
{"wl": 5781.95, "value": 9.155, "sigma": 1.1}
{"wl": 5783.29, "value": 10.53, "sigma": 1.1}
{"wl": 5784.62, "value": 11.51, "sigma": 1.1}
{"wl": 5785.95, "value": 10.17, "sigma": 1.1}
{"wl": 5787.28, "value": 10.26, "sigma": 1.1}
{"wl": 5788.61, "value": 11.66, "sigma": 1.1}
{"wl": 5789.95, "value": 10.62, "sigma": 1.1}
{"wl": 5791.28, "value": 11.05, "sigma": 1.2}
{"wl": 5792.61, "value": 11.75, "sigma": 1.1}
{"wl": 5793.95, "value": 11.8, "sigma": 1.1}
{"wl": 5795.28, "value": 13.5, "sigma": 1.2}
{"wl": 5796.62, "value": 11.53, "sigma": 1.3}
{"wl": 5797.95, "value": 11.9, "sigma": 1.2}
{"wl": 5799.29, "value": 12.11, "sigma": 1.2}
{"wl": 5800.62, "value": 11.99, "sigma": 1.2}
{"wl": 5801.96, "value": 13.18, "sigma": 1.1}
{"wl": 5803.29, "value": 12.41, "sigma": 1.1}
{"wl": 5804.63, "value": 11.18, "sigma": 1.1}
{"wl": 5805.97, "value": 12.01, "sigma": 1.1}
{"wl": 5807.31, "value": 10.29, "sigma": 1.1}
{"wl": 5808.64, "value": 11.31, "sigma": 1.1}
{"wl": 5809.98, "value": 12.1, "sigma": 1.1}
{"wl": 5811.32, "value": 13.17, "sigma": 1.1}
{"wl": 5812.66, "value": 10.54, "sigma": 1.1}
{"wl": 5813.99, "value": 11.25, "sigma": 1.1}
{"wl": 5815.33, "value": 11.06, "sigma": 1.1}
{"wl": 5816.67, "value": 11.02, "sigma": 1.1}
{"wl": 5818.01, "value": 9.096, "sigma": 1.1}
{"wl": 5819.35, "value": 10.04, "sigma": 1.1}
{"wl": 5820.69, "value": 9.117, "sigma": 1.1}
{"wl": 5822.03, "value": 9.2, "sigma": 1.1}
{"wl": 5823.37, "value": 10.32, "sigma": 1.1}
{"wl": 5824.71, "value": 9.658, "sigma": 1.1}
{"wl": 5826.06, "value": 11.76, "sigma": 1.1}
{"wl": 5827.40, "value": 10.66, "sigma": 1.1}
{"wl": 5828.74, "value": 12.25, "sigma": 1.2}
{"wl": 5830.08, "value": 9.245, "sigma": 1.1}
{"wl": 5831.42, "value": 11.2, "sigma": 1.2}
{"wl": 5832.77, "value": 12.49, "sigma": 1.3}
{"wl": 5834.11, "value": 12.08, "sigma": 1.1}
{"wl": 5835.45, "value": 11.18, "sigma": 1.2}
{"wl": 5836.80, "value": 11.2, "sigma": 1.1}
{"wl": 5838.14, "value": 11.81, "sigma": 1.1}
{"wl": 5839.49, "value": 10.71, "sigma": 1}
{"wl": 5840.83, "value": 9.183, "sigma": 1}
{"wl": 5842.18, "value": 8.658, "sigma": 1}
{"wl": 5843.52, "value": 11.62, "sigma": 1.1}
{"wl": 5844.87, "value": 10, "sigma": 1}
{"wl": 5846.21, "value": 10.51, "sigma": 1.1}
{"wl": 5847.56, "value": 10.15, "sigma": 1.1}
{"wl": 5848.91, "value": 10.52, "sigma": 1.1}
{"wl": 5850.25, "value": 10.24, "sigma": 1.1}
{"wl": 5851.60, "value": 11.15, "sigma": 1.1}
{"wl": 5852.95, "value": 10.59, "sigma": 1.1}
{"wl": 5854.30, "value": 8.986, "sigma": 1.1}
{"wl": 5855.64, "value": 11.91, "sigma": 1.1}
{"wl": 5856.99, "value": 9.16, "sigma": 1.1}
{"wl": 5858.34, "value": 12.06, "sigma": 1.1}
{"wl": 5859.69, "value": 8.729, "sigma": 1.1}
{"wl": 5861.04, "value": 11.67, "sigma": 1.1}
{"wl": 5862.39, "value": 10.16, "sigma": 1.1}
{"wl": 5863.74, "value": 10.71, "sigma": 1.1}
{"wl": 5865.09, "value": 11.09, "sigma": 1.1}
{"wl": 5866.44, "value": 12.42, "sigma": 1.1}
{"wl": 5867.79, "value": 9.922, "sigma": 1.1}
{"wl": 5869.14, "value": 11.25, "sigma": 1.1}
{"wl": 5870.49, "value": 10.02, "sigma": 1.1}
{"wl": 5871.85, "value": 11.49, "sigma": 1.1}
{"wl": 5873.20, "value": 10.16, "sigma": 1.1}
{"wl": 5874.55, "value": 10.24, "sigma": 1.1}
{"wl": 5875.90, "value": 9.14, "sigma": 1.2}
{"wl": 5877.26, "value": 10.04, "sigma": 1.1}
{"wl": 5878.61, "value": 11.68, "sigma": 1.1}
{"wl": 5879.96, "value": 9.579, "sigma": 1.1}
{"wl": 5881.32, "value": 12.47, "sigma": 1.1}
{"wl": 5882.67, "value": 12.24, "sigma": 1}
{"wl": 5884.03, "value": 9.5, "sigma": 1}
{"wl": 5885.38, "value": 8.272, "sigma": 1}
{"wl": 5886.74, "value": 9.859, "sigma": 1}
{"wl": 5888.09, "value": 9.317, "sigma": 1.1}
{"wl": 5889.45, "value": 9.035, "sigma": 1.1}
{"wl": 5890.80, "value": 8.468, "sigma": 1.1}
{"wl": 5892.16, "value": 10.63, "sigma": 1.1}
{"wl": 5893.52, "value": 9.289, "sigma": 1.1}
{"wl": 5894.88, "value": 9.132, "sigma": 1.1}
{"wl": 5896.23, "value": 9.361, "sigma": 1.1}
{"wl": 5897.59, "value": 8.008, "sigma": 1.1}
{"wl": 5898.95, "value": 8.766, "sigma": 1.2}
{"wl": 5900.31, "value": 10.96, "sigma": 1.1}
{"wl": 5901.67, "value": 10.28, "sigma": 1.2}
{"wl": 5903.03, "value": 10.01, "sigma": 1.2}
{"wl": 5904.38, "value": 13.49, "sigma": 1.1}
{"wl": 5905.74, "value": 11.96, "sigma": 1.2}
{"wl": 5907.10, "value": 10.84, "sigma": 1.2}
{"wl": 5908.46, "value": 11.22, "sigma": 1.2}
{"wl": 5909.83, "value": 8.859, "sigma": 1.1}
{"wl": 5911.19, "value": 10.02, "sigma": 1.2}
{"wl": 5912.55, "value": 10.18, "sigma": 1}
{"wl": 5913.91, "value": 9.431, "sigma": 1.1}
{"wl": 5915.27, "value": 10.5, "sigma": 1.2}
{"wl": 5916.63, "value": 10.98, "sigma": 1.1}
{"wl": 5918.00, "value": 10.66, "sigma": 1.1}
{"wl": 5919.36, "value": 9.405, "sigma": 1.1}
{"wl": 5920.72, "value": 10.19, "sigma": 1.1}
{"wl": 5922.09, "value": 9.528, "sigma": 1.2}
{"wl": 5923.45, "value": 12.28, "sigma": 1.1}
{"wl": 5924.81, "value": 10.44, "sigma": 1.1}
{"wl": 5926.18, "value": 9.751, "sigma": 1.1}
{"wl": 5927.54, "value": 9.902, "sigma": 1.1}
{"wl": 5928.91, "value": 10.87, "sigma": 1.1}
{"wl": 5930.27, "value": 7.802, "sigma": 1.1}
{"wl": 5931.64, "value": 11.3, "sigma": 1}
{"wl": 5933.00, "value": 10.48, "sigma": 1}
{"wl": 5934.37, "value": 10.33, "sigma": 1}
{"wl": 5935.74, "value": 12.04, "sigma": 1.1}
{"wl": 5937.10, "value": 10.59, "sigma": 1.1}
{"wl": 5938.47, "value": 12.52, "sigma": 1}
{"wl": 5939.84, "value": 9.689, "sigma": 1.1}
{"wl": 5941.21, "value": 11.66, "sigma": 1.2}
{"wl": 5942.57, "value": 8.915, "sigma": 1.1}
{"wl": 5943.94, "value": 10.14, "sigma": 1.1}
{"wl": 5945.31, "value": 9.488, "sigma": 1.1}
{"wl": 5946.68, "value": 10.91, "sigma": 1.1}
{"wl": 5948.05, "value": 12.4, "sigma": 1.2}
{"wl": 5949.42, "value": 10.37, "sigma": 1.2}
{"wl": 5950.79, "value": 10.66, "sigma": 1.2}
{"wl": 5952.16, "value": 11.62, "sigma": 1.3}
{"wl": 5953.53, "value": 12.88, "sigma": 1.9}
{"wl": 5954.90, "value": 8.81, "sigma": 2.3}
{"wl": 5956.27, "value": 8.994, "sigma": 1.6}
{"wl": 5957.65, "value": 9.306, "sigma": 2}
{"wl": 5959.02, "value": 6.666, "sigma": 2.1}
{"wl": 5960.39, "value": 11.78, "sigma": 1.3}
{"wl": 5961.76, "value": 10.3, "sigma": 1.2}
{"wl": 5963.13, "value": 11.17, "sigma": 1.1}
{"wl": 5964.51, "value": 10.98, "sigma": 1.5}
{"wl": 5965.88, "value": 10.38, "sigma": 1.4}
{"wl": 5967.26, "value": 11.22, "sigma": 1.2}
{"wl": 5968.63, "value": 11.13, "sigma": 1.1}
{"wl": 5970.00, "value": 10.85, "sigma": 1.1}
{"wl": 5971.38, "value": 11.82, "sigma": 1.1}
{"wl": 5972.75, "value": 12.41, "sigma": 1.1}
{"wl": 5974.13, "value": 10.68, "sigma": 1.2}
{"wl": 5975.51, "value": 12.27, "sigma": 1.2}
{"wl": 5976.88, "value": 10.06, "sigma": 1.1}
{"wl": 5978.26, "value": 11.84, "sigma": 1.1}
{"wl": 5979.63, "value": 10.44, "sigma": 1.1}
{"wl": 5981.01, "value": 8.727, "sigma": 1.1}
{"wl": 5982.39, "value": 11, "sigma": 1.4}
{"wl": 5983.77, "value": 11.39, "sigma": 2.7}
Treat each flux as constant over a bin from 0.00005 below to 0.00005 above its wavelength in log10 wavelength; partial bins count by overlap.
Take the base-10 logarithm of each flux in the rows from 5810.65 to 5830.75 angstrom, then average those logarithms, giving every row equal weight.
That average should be 1.02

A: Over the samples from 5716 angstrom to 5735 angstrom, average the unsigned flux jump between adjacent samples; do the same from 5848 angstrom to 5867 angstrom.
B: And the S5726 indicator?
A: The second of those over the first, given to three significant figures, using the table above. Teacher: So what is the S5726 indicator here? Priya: 1.42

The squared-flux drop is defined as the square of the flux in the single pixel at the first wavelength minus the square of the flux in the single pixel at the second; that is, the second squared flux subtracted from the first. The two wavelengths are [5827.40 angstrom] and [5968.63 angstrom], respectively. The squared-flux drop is -10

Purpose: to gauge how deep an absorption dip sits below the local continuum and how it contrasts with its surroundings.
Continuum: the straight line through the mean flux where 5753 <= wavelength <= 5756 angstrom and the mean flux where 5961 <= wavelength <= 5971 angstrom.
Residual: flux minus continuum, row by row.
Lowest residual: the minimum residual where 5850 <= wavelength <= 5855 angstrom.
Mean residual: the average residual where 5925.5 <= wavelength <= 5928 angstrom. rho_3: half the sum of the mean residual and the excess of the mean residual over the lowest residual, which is -0.2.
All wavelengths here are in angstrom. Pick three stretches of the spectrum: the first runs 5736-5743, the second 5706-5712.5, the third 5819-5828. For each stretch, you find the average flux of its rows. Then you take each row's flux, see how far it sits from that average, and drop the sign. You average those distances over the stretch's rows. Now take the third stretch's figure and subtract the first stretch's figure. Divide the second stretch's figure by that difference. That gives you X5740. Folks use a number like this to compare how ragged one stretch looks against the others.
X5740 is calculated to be -2.2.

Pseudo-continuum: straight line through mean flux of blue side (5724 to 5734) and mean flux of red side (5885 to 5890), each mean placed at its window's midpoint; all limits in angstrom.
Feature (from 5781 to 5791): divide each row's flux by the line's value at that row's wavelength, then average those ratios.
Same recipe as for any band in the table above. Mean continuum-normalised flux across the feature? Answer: 1.00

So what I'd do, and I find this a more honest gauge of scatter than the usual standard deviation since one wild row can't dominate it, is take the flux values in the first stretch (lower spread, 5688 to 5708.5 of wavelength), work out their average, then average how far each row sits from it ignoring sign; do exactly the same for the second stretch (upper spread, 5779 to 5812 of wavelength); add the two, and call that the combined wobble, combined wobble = 1.66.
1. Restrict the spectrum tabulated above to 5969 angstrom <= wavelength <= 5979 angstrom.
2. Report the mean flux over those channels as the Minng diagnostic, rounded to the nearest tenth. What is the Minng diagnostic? 11.4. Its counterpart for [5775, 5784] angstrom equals 10.1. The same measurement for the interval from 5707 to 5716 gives 10.3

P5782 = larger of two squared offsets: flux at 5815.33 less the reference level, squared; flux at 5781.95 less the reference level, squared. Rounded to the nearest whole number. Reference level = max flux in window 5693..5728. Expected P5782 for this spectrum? 13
